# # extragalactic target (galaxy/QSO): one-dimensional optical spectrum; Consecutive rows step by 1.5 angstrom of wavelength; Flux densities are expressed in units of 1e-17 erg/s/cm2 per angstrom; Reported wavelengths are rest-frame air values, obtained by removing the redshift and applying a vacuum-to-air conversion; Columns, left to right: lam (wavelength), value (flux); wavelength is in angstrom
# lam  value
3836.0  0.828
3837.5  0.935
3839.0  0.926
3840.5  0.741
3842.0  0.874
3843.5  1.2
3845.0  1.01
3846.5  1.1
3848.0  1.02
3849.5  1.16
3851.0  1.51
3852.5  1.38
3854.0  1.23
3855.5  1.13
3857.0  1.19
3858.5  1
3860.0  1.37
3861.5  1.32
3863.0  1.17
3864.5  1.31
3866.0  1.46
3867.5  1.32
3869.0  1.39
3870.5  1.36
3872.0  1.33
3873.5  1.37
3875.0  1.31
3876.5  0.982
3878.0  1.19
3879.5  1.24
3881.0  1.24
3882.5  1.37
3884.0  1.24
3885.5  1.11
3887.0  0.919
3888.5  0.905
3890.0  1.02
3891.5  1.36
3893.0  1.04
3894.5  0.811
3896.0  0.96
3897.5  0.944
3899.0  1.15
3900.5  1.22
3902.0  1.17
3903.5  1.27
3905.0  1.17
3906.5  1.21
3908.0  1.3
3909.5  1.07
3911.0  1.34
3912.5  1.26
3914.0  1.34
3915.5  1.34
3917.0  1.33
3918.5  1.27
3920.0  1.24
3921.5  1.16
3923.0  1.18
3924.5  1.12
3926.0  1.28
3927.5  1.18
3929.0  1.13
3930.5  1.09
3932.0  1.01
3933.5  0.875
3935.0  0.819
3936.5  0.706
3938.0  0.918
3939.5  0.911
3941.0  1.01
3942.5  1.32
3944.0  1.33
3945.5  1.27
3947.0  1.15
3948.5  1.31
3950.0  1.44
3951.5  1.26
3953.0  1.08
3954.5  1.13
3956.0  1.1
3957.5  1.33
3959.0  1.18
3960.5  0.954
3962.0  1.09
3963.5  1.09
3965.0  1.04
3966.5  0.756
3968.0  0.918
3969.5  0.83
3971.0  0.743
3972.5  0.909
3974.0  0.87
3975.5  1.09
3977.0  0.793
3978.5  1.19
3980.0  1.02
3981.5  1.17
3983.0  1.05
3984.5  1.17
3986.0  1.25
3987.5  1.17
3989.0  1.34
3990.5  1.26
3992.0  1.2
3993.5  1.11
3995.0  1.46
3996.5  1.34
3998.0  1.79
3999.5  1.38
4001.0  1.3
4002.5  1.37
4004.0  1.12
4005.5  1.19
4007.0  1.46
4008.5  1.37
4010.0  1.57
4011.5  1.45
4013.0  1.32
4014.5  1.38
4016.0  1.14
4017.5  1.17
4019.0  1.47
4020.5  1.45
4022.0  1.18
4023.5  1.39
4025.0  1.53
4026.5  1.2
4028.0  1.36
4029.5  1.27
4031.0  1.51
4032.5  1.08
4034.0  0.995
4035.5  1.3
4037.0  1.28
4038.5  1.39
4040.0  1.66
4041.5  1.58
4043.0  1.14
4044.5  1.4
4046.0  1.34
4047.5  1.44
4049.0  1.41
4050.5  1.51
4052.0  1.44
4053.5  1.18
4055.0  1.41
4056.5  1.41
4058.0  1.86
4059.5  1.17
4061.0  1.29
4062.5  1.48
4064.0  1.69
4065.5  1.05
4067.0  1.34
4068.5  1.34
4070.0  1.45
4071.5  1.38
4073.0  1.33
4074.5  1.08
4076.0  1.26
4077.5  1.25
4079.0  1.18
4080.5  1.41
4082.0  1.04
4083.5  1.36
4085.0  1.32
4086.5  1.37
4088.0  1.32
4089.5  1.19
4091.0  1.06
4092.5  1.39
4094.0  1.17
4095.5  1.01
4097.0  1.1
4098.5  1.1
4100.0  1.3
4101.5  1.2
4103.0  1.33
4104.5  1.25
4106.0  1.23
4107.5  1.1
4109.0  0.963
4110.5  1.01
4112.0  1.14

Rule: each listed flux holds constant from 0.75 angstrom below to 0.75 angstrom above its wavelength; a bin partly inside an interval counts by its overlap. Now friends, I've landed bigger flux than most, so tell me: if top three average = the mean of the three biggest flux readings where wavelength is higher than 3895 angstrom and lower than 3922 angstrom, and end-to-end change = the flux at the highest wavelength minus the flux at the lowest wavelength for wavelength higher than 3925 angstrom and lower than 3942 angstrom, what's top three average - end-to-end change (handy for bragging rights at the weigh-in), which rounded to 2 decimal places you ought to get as 1.61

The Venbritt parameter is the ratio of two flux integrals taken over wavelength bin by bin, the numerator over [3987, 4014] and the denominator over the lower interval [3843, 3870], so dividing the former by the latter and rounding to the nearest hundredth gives 1.09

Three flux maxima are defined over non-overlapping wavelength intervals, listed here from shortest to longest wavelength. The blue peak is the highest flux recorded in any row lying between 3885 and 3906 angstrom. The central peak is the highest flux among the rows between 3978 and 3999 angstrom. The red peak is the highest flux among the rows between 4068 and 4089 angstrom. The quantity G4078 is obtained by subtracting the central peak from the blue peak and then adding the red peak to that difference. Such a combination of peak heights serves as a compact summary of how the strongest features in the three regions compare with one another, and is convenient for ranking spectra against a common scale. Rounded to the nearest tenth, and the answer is 1.0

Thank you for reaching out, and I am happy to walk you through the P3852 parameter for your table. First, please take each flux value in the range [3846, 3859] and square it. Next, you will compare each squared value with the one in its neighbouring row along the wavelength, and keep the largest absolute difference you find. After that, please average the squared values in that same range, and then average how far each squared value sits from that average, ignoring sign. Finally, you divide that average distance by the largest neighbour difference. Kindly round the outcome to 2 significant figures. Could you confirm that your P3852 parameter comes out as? 0.33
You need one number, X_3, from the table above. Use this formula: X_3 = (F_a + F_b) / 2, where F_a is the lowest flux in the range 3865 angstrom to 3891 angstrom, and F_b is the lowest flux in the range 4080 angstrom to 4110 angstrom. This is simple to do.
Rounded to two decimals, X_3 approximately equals 0.93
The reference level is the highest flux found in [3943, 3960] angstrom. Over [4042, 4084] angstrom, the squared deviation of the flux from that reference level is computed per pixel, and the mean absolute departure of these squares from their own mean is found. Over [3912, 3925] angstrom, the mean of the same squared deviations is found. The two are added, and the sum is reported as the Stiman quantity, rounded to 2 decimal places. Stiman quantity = 0.09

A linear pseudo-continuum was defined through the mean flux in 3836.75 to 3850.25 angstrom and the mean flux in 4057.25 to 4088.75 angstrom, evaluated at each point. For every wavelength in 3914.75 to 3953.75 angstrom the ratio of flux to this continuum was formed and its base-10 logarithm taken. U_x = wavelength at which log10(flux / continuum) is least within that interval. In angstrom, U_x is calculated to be 3936.5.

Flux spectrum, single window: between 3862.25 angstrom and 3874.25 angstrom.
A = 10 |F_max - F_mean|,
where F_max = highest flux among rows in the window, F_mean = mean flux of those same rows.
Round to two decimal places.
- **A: 1.21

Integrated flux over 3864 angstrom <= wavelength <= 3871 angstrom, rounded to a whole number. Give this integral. 10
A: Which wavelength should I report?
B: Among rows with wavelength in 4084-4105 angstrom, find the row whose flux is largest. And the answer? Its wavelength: 4092.5 angstrom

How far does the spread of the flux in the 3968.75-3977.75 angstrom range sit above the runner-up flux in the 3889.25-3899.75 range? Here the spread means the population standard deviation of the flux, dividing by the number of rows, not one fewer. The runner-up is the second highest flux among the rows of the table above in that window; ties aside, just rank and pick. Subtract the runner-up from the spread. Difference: -1.04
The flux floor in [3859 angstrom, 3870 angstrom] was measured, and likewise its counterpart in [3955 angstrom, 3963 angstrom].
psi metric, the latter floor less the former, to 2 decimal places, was -0.22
